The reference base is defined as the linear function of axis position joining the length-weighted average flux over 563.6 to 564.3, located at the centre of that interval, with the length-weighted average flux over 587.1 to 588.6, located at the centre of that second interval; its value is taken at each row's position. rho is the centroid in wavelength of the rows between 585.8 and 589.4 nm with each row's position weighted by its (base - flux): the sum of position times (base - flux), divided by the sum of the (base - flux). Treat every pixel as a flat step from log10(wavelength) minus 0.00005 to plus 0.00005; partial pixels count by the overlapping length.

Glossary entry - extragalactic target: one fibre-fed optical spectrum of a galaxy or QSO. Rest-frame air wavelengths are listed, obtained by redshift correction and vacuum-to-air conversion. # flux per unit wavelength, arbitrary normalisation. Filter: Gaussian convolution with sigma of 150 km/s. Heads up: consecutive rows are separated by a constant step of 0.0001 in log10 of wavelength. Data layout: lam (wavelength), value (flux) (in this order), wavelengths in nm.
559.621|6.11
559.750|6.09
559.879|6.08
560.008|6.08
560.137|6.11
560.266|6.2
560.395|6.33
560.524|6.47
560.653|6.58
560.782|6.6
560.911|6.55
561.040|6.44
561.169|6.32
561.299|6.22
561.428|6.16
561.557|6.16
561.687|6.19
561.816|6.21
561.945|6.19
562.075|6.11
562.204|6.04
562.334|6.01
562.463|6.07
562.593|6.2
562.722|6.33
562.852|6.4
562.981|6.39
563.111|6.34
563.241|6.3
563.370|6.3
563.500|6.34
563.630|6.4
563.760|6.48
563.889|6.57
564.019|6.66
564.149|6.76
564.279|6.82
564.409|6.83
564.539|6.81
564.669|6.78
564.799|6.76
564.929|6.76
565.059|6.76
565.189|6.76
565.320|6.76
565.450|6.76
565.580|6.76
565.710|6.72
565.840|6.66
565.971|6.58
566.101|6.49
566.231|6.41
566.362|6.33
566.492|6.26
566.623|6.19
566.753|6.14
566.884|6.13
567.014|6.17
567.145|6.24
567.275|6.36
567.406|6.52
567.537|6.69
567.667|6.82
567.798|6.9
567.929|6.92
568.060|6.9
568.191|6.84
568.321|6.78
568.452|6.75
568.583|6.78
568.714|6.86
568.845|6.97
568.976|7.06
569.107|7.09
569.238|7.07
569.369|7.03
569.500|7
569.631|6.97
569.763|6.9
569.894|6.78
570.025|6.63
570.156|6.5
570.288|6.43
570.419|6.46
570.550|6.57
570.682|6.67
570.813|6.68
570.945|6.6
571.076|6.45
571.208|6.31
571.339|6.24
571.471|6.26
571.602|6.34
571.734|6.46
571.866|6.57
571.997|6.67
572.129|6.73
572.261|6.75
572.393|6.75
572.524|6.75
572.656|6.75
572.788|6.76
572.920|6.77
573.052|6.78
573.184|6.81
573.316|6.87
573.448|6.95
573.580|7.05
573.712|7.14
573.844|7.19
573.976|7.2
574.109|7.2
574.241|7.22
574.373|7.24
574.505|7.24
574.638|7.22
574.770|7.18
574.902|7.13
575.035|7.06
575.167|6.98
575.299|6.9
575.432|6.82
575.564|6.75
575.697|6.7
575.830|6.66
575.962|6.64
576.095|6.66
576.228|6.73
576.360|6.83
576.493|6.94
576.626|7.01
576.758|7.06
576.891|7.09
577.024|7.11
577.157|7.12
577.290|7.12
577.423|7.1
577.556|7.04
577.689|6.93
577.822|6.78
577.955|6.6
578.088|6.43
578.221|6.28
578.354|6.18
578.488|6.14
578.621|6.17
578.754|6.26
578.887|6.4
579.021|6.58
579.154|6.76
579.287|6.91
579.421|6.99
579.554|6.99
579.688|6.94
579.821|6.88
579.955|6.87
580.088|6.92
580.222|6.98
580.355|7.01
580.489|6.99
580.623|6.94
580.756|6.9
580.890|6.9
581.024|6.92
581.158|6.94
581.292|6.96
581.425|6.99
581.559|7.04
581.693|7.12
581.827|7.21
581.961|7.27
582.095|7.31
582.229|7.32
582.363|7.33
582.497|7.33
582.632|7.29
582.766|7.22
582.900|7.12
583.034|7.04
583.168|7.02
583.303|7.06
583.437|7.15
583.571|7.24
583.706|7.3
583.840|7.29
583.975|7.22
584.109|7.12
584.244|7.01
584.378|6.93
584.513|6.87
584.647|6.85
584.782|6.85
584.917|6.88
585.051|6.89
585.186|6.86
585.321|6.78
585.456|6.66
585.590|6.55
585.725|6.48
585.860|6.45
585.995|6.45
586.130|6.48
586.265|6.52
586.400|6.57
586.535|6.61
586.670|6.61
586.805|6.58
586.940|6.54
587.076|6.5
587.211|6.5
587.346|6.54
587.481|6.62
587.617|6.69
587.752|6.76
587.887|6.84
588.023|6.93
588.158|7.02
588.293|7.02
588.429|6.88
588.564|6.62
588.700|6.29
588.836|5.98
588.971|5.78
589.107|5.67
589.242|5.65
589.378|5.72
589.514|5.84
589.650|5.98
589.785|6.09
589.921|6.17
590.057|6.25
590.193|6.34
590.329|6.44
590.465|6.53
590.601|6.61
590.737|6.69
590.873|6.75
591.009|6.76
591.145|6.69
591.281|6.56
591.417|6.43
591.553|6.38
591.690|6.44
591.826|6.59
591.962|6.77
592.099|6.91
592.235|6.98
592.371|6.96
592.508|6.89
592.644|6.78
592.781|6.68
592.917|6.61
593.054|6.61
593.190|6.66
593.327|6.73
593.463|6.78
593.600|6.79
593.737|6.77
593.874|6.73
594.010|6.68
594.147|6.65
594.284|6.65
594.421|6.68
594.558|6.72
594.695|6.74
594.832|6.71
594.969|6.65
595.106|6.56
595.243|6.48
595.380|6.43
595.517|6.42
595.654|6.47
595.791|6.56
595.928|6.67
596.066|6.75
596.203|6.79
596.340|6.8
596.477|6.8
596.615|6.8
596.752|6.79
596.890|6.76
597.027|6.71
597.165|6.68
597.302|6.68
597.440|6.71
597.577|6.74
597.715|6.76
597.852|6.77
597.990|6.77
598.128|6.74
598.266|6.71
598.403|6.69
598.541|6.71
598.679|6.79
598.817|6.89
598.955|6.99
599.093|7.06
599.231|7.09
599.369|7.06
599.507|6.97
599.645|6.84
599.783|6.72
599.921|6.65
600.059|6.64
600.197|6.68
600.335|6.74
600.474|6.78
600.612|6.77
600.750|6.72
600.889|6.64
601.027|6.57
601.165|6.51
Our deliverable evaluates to 588.25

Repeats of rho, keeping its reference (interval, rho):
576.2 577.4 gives 576.89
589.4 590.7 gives 589.90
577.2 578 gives 577.44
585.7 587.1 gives 586.34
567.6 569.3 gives 568.57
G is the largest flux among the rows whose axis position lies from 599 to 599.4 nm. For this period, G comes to 7.09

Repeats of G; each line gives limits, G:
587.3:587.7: 6.69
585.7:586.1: 6.48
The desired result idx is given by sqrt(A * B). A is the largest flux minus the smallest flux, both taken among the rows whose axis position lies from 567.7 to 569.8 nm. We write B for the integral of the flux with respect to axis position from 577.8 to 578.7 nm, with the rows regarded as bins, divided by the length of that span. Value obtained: 1.5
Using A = 0.3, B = 6.3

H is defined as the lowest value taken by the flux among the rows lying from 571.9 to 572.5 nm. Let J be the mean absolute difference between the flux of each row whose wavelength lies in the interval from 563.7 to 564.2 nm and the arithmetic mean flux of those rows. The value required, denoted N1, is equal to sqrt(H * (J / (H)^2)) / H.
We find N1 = 0.018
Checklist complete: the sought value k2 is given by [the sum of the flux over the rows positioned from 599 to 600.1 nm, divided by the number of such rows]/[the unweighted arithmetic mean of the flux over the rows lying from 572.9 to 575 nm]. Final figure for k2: 0.97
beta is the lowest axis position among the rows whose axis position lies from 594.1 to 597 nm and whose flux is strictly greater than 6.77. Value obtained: 596.203 nm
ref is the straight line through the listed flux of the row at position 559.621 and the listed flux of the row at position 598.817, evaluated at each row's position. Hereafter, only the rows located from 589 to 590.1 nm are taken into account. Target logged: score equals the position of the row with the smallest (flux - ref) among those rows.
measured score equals 589.242 nm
